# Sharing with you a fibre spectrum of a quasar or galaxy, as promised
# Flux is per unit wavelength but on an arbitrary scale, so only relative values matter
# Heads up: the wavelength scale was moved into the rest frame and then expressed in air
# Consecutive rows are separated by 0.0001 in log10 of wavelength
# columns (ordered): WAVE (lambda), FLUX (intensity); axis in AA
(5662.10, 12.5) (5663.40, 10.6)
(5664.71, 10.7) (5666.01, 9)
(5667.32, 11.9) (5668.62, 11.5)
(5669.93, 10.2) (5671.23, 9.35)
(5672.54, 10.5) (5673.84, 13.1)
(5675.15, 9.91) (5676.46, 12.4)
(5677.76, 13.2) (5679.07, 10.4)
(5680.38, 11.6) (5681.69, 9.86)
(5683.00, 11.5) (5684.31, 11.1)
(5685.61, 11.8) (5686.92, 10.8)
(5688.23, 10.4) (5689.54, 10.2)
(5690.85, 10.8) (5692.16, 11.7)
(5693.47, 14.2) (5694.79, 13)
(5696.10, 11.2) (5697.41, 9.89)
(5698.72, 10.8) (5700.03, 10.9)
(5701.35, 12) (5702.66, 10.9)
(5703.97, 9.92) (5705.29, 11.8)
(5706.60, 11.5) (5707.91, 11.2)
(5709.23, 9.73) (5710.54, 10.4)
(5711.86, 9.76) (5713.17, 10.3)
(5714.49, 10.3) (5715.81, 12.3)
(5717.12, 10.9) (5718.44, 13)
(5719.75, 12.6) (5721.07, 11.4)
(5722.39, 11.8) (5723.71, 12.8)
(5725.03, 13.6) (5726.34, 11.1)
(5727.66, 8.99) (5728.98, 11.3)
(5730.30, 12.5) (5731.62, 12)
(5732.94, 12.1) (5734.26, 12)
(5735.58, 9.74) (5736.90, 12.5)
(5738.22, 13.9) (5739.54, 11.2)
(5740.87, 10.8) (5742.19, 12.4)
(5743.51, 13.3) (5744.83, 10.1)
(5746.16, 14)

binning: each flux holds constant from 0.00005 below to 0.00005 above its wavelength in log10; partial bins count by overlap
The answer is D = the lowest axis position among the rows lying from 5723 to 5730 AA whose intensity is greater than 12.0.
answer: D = 5723.71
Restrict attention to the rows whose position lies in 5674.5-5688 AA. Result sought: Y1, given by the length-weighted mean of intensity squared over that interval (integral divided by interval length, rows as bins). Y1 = 127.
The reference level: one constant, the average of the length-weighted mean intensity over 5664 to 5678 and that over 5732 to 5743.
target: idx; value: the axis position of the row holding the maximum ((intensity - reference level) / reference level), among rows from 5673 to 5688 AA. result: 5677.76 AA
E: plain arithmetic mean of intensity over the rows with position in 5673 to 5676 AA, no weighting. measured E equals 11.5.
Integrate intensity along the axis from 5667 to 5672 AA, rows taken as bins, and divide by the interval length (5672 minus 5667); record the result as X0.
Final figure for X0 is 10.7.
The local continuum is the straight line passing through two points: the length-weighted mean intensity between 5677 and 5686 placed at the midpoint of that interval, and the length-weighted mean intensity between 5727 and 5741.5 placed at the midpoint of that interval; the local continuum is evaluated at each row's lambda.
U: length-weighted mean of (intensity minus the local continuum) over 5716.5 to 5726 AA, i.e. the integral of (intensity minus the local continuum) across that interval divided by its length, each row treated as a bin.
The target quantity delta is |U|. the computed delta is 0.77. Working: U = 0.8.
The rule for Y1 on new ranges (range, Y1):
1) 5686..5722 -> 126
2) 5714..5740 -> 141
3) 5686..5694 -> 130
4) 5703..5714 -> 113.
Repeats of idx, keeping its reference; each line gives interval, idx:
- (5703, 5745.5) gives 5738.22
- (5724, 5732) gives 5725.03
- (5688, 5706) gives 5693.47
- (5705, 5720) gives 5718.44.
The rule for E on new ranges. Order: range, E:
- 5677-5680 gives 11.8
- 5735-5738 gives 11.1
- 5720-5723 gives 11.6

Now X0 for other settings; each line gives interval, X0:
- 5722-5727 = 12.4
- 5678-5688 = 11.1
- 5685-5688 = 11.2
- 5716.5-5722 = 12.0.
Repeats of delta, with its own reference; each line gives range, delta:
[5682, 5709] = 0.17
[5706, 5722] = 0.35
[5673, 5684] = 0.12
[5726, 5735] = 0.11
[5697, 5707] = 0.46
